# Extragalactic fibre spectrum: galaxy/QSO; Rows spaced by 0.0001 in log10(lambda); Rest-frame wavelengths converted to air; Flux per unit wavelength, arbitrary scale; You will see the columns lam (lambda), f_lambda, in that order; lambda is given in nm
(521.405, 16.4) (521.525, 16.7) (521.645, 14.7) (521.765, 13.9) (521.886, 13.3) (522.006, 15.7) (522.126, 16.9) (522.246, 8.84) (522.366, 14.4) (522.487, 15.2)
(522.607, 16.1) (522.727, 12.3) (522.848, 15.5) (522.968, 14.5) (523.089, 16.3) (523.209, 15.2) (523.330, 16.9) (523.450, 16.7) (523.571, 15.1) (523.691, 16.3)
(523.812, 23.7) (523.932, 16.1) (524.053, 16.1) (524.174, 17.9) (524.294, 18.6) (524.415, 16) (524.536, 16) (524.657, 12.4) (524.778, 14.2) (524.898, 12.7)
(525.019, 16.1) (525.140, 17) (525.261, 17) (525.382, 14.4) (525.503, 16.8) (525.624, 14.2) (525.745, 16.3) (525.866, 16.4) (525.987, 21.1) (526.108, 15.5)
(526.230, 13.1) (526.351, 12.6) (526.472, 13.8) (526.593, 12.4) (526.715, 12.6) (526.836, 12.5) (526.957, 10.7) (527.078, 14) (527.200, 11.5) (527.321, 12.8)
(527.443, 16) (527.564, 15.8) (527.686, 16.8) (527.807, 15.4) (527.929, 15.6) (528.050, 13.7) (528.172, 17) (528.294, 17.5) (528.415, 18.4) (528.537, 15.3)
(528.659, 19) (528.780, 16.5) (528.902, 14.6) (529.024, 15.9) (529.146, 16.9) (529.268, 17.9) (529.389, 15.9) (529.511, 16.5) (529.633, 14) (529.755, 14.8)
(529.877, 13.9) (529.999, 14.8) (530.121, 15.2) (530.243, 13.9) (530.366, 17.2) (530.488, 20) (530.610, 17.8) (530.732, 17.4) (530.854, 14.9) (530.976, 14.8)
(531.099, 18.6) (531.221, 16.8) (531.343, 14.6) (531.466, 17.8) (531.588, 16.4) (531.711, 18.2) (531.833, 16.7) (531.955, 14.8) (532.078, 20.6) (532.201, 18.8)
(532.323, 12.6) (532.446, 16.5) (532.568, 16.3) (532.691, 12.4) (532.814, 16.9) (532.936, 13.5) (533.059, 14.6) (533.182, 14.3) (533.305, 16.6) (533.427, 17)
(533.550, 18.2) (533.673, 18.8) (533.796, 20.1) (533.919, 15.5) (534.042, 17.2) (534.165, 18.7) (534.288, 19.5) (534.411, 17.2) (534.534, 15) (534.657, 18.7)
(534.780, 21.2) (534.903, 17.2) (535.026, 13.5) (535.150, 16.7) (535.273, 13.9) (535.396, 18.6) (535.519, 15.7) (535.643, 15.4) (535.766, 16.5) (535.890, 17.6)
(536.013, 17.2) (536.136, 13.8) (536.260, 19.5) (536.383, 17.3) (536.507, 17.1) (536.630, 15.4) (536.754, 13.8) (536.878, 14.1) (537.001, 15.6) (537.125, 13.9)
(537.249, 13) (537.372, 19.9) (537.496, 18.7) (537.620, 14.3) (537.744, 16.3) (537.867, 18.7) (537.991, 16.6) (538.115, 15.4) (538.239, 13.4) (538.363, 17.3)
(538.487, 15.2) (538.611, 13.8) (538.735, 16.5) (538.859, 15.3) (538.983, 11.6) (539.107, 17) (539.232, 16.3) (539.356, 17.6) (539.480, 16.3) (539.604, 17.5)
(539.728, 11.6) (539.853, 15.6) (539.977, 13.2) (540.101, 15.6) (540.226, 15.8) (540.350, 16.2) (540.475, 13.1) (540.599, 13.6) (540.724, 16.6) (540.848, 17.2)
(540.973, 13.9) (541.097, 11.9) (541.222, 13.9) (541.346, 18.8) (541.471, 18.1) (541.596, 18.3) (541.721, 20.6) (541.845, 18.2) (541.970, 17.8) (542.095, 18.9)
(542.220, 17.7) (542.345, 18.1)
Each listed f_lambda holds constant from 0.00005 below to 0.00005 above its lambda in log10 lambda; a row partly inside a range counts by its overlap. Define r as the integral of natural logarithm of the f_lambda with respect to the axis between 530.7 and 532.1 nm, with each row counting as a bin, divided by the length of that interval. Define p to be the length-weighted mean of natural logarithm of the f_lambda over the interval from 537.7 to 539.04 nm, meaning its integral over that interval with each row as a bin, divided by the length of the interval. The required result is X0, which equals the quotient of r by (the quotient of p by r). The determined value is 2.9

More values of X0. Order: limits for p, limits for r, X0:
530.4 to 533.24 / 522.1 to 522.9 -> 2.5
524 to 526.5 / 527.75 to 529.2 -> 2.8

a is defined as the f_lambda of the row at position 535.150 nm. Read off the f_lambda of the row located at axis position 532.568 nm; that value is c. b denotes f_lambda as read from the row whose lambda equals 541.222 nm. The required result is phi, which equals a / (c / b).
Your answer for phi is 14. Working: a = 16.7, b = 13.9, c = 16.3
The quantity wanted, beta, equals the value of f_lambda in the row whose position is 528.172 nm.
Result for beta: 17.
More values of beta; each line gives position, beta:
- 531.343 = 14.6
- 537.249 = 13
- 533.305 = 16.6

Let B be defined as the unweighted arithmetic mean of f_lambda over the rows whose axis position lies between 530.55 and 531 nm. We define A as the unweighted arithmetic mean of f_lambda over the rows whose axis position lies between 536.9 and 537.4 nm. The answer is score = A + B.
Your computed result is 31.8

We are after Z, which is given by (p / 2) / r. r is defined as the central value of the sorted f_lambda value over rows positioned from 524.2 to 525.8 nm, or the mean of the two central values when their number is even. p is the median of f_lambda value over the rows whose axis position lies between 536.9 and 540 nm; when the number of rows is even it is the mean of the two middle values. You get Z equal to 0.49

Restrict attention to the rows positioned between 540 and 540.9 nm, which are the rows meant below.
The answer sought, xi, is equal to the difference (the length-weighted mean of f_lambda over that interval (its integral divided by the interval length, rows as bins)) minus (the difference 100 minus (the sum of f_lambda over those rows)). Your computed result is 23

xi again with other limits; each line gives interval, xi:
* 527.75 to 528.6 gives 29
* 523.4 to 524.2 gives 39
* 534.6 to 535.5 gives 37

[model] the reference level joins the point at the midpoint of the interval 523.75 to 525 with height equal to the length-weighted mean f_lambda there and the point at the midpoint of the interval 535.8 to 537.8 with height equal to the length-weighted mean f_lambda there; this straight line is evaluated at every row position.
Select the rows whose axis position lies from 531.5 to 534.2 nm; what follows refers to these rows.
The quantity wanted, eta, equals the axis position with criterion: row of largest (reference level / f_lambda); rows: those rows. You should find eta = 532.691 nm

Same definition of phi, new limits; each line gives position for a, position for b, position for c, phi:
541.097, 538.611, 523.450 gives 10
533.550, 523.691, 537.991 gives 18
